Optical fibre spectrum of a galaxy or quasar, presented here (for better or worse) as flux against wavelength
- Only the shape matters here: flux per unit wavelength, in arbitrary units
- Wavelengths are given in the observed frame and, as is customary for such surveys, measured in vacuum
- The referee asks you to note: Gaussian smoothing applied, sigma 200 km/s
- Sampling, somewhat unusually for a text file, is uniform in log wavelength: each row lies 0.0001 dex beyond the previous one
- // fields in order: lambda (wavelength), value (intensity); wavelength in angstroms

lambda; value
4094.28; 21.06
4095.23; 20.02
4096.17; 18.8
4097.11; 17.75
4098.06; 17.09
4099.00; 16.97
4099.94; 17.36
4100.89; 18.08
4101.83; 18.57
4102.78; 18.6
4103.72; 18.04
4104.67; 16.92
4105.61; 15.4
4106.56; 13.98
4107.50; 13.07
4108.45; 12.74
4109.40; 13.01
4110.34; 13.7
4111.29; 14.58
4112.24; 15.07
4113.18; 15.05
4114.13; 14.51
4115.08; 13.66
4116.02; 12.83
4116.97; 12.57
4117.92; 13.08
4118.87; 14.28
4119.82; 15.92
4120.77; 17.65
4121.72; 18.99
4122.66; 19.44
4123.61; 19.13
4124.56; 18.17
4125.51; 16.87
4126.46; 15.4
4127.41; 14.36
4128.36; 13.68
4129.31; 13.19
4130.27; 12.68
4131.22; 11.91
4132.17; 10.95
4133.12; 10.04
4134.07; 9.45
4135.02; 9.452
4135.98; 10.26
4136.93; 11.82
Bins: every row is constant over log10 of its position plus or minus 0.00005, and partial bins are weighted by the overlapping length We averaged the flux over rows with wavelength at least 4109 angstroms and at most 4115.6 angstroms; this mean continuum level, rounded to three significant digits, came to 14.2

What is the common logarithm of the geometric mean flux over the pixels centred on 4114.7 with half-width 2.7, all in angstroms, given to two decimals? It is 1.14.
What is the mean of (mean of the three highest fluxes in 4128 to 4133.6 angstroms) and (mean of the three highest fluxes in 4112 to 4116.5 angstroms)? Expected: 14.0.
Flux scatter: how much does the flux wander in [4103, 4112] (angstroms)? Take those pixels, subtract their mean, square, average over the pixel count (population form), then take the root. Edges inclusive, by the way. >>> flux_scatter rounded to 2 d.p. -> 1.74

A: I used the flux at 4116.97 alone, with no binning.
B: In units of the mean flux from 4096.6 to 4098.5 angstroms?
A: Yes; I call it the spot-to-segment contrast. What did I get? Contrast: 0.72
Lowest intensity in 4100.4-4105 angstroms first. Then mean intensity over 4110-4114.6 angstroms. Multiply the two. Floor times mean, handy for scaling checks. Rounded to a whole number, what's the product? 247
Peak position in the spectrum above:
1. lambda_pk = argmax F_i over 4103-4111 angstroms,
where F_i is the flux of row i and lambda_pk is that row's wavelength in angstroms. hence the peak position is 4103.72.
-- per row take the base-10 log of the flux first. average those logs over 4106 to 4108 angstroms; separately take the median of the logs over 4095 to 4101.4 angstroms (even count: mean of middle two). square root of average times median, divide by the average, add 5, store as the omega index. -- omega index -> 6.05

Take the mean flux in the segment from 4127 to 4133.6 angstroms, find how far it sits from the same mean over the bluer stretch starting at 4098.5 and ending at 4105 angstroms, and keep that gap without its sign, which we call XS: 5.4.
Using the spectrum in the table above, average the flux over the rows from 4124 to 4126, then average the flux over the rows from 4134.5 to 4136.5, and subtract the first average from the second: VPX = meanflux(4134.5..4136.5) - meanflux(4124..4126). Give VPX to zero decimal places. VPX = -8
